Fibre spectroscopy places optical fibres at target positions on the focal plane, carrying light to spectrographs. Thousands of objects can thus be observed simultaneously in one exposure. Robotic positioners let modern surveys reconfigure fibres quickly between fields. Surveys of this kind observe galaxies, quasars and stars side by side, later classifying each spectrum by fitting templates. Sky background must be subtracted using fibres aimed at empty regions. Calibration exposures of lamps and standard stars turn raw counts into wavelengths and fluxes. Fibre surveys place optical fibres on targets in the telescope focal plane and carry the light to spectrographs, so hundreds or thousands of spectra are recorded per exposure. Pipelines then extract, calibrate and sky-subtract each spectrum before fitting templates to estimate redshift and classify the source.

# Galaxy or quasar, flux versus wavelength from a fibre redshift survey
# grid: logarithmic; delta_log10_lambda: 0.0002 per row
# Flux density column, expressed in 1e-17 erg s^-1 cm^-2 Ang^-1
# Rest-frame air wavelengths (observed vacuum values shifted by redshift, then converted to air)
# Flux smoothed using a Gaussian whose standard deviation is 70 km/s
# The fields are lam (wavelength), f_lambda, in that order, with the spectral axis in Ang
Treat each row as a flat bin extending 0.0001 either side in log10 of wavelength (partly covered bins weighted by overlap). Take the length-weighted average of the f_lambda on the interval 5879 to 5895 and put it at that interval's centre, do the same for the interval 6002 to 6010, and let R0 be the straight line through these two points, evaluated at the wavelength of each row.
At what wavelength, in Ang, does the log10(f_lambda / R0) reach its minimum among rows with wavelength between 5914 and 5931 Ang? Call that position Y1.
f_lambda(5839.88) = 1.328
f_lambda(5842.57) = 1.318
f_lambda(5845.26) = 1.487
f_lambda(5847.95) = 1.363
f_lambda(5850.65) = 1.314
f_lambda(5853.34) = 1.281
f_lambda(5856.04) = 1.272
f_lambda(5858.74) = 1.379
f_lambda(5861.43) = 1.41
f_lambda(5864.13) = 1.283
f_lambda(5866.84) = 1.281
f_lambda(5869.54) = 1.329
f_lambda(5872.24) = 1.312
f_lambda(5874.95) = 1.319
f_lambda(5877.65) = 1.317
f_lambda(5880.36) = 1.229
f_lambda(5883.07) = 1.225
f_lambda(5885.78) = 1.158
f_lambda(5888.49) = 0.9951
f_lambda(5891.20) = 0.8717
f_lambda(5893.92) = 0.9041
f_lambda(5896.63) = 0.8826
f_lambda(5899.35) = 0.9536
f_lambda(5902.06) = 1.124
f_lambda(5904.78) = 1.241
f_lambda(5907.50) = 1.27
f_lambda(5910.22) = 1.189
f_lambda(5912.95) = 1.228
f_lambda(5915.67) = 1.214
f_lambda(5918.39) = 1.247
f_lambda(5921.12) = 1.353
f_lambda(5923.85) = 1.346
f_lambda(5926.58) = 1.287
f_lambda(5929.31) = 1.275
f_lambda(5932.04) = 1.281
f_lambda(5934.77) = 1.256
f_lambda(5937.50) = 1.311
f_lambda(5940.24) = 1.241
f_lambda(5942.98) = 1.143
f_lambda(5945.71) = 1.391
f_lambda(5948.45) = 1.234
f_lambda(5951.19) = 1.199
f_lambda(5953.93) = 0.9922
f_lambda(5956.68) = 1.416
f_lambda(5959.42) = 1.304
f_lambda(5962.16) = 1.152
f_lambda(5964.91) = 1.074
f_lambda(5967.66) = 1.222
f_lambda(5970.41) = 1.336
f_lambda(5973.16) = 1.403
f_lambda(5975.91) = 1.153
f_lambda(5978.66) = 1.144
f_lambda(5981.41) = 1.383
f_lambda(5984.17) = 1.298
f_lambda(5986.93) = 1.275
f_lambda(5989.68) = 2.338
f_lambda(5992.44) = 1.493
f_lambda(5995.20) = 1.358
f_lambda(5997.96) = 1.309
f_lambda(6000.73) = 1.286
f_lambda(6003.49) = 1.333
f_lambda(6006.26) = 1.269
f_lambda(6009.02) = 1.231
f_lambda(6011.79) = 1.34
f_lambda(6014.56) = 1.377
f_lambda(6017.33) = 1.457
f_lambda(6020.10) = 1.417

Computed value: 5915.67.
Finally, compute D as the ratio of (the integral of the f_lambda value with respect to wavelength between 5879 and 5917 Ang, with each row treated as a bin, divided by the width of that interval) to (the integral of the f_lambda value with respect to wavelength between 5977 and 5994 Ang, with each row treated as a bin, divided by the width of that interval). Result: 0.75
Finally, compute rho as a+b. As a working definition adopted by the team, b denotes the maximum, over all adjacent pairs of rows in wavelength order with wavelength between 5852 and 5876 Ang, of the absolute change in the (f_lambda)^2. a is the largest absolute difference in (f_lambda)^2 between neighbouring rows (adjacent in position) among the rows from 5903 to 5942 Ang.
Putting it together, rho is 0.6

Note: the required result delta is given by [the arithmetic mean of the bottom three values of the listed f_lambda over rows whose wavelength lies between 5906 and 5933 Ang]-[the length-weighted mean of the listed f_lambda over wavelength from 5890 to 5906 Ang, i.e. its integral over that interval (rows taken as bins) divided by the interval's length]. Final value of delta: 0.21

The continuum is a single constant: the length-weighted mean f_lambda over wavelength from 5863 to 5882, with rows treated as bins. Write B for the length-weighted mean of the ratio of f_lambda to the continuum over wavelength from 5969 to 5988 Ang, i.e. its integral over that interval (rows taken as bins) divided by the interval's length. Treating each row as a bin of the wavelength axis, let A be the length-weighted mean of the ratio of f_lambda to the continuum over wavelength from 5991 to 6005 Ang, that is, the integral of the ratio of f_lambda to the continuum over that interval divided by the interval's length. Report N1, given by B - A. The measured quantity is -0.06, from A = 1.050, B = 0.99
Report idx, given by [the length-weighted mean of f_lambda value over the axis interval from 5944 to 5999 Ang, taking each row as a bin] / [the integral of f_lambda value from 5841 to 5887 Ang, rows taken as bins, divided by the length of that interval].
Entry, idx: 1.01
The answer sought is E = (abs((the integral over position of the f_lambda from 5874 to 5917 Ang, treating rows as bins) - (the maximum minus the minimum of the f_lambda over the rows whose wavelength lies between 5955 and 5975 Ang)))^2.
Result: 2331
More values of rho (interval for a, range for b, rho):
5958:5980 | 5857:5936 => 1.0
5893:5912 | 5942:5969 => 1.4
